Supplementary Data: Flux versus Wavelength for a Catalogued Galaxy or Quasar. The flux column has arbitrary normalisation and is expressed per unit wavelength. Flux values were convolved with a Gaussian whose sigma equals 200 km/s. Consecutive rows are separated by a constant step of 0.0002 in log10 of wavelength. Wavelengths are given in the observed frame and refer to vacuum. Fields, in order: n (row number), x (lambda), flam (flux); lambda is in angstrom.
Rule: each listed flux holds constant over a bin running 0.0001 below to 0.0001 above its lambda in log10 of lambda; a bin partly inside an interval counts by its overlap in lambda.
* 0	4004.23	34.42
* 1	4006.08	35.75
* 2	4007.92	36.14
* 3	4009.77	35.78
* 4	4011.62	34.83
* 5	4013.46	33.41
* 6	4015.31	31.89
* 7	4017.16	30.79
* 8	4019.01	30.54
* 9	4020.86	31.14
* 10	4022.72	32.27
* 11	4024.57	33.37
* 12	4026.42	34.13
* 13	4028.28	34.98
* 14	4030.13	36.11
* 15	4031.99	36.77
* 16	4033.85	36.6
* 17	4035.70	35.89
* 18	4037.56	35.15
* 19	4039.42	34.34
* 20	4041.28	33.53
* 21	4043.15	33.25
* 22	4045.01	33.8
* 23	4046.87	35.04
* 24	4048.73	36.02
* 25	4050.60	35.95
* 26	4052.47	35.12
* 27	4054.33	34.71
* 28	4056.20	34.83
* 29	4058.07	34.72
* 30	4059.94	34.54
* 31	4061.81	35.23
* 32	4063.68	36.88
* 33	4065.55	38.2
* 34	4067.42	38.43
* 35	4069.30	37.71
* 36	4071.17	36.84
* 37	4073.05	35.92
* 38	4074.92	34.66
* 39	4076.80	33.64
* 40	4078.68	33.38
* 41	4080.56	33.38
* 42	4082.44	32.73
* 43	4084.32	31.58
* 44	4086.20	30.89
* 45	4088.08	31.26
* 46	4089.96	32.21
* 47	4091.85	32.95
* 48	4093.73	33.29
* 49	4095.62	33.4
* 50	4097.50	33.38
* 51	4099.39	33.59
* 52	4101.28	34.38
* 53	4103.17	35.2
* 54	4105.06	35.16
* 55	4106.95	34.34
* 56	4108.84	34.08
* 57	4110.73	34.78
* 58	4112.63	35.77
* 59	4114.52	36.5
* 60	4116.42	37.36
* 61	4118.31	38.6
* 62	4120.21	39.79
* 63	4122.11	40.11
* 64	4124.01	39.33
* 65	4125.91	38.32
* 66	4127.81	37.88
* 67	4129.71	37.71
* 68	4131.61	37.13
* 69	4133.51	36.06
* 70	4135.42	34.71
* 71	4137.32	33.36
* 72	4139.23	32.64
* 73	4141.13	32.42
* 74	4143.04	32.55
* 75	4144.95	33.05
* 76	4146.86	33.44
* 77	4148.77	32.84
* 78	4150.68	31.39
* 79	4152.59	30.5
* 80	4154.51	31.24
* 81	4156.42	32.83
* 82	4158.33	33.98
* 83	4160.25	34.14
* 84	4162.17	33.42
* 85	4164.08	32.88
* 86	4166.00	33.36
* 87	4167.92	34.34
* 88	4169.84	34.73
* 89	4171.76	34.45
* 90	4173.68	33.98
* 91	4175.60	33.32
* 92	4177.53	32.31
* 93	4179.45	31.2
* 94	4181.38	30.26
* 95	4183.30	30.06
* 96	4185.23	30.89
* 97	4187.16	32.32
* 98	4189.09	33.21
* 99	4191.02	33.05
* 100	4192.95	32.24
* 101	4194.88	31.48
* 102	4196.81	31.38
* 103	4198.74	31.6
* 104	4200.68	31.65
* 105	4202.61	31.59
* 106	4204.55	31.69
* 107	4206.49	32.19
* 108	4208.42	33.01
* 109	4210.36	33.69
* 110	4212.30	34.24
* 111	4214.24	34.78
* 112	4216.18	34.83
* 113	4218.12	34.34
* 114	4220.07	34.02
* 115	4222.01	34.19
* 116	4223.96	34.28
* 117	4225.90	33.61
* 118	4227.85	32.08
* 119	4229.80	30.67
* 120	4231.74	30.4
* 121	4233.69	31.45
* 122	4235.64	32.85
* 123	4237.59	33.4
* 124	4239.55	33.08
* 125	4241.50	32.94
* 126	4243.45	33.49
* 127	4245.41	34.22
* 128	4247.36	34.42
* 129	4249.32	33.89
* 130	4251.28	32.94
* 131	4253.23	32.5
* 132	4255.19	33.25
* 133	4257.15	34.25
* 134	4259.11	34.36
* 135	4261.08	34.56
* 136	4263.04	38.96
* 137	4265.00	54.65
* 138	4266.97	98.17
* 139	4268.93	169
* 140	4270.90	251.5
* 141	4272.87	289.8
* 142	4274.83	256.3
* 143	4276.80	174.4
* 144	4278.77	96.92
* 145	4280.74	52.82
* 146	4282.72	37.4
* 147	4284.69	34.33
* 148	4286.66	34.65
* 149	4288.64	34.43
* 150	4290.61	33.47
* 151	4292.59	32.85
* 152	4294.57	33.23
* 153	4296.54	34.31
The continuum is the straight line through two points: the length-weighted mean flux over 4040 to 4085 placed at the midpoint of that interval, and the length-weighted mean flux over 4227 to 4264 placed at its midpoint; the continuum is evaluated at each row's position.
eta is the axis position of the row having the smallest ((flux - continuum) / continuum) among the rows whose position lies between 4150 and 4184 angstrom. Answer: 4183.30 angstrom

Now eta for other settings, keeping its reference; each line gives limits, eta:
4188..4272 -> 4231.74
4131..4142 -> 4141.13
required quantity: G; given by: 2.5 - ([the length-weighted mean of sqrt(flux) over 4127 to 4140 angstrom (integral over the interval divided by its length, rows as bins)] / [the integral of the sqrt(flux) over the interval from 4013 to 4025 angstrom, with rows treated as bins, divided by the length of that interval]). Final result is 1.44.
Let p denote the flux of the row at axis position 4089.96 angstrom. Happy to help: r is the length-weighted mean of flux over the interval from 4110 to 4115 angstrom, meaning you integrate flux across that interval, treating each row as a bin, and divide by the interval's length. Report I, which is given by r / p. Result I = 1.11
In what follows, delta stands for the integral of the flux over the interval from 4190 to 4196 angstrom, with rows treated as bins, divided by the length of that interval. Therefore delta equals 32.3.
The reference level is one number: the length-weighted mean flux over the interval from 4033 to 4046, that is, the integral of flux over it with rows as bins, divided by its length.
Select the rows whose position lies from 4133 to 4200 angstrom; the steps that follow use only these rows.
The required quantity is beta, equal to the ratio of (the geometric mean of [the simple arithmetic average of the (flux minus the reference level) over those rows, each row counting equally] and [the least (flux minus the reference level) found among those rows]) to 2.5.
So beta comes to 1.2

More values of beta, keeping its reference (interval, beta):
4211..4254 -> 1.0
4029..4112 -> 0.1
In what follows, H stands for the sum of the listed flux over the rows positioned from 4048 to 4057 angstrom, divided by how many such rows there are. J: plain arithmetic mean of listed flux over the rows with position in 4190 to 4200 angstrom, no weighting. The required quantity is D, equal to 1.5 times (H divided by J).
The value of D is 1.7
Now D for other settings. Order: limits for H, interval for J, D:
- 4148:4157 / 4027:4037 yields 1.3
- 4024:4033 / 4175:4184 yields 1.7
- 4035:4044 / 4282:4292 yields 1.5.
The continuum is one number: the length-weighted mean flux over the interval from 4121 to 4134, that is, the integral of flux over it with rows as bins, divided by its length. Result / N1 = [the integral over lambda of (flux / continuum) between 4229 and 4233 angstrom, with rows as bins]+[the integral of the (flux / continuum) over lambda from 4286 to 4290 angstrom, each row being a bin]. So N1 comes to 6.82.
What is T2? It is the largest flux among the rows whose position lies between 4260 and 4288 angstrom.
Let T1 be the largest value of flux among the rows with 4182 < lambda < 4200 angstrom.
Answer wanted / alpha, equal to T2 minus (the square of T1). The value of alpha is -813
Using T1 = 33.21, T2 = 289.8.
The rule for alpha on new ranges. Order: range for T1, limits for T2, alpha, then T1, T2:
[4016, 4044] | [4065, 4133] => -1312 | 36.77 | 40.11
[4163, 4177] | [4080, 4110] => -1171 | 34.73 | 35.2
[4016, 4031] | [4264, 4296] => -1014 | 36.11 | 289.8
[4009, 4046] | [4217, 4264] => -1313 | 36.77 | 38.96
